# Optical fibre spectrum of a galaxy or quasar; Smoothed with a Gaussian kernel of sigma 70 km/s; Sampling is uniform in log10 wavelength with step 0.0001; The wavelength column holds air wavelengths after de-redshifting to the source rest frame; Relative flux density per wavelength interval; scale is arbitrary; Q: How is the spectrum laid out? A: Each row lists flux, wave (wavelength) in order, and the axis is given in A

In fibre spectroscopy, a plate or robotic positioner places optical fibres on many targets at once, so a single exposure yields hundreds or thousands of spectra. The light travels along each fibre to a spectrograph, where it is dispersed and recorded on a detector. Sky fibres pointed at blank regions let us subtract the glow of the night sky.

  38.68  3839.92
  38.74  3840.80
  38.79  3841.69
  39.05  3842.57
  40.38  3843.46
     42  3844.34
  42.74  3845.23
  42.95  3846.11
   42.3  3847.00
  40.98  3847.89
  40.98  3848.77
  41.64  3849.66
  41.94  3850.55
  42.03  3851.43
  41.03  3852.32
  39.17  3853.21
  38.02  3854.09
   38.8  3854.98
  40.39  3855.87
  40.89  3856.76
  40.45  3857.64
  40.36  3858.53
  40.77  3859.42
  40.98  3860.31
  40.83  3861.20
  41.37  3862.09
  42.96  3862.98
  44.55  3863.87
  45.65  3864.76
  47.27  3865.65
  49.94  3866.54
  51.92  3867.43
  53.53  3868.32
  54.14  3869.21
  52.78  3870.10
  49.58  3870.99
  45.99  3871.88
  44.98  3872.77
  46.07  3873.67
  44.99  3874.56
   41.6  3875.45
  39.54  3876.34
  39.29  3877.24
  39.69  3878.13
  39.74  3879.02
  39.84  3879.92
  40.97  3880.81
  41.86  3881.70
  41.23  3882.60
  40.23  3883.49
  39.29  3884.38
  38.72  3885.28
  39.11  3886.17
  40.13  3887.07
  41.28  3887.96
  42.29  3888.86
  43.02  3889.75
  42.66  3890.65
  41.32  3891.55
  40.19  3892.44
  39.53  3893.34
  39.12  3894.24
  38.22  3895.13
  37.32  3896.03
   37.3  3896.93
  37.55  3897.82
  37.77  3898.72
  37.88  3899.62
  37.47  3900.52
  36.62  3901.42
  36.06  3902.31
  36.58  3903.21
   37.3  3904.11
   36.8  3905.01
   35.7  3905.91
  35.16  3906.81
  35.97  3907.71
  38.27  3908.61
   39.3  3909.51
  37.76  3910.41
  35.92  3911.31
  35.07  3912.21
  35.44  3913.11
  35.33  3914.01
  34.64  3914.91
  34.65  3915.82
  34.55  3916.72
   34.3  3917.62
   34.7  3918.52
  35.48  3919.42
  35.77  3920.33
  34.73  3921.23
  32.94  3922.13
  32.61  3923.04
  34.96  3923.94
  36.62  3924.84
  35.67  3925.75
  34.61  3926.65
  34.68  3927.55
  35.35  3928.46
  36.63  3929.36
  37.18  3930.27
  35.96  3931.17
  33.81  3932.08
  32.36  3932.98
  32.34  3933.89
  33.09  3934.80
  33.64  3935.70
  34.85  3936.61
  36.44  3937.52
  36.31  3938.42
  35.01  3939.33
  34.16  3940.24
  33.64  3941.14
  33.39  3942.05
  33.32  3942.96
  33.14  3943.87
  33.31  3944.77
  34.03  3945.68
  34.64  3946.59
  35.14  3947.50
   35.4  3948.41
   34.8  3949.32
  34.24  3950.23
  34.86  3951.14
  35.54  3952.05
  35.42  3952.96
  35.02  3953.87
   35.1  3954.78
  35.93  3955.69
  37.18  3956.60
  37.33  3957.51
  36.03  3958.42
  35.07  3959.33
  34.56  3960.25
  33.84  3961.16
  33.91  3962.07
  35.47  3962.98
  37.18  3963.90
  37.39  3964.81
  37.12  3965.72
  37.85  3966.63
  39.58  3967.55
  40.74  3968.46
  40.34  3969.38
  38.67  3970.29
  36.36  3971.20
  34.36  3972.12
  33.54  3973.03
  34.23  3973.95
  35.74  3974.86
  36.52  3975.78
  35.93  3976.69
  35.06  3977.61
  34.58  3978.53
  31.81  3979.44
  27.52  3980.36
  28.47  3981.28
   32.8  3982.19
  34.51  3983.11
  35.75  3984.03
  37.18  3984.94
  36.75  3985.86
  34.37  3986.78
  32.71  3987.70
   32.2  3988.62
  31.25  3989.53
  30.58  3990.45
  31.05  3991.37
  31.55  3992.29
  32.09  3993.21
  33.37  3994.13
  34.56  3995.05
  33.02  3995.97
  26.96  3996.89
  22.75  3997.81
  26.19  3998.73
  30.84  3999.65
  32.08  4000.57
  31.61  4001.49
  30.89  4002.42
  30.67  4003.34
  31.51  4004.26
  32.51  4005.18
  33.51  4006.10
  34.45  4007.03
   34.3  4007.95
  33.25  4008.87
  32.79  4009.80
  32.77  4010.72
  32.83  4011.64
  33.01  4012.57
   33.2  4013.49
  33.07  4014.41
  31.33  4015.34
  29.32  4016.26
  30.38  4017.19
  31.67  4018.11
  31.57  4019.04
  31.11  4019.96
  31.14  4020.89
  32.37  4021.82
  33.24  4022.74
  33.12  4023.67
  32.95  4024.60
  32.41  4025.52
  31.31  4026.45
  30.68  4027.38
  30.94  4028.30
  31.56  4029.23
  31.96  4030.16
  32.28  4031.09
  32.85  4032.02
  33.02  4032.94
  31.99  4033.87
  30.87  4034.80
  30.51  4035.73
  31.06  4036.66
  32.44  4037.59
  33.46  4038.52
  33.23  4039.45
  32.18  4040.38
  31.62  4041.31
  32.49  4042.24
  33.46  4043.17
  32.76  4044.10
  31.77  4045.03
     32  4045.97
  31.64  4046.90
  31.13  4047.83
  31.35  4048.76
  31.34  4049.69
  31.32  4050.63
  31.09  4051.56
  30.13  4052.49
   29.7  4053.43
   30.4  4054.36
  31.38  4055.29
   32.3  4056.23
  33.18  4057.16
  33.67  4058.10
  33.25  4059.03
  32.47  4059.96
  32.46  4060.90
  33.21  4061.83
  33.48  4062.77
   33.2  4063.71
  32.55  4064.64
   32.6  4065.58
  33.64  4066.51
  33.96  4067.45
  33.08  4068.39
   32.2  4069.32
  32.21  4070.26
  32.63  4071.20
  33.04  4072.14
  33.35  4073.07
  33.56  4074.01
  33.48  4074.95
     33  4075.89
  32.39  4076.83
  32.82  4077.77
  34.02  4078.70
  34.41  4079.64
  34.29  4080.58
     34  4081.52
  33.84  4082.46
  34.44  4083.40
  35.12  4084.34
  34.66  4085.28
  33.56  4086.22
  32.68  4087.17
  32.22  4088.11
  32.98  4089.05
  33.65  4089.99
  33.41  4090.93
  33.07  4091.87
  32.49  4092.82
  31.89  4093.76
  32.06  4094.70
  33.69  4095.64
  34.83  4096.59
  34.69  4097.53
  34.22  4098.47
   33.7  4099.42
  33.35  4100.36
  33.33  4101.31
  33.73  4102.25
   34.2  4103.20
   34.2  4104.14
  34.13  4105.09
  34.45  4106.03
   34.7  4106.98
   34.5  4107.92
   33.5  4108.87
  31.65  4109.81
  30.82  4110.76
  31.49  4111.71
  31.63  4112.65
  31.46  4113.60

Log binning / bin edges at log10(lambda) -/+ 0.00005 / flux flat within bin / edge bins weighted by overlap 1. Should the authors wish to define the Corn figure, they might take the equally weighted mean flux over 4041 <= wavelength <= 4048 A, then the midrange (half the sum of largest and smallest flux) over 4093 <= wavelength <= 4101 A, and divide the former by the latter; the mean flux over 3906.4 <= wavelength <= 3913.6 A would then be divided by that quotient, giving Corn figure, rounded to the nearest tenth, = 38.0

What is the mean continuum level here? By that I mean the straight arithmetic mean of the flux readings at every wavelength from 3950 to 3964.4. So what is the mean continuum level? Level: 35.4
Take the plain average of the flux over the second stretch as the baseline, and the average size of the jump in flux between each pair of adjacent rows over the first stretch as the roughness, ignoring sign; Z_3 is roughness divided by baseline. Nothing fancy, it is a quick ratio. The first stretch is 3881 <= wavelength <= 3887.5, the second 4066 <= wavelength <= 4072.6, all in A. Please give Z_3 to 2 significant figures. 0.023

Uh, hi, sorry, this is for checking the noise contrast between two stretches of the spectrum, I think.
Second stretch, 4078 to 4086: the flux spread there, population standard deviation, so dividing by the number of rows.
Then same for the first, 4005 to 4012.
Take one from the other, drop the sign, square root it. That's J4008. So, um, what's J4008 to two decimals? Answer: 0.55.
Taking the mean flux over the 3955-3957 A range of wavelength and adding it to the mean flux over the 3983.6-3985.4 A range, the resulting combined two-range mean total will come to 73.0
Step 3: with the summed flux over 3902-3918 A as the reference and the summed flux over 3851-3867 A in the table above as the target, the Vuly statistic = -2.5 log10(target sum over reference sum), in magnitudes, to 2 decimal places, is -0.17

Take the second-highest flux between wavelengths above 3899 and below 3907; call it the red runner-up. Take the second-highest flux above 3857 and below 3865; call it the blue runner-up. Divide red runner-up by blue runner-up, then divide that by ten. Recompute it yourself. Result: 0.084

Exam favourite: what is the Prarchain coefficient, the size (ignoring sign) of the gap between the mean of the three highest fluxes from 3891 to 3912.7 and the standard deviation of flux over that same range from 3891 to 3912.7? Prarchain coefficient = 39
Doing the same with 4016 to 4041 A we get 32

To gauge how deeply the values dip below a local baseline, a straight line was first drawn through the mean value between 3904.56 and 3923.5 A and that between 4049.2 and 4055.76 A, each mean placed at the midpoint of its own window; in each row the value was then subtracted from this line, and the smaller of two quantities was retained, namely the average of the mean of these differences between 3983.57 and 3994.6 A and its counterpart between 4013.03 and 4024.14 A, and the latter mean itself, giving -0.1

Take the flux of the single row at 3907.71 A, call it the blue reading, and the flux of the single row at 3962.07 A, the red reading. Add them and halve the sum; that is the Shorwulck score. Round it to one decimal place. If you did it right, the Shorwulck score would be 34.9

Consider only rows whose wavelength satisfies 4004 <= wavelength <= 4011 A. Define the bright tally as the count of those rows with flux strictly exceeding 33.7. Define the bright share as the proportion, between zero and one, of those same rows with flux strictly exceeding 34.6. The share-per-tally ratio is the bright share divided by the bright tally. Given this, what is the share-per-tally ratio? 0.000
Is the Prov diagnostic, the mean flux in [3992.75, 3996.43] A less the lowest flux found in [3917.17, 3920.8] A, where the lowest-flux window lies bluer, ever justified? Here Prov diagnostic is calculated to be -1.0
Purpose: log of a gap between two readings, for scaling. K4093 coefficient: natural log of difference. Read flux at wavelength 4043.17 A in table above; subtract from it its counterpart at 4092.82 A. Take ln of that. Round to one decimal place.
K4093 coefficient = 0.0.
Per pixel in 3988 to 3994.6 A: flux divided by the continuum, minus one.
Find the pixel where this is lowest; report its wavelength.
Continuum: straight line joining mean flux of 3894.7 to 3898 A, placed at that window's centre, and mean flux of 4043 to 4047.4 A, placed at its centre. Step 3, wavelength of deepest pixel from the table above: 3990.45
